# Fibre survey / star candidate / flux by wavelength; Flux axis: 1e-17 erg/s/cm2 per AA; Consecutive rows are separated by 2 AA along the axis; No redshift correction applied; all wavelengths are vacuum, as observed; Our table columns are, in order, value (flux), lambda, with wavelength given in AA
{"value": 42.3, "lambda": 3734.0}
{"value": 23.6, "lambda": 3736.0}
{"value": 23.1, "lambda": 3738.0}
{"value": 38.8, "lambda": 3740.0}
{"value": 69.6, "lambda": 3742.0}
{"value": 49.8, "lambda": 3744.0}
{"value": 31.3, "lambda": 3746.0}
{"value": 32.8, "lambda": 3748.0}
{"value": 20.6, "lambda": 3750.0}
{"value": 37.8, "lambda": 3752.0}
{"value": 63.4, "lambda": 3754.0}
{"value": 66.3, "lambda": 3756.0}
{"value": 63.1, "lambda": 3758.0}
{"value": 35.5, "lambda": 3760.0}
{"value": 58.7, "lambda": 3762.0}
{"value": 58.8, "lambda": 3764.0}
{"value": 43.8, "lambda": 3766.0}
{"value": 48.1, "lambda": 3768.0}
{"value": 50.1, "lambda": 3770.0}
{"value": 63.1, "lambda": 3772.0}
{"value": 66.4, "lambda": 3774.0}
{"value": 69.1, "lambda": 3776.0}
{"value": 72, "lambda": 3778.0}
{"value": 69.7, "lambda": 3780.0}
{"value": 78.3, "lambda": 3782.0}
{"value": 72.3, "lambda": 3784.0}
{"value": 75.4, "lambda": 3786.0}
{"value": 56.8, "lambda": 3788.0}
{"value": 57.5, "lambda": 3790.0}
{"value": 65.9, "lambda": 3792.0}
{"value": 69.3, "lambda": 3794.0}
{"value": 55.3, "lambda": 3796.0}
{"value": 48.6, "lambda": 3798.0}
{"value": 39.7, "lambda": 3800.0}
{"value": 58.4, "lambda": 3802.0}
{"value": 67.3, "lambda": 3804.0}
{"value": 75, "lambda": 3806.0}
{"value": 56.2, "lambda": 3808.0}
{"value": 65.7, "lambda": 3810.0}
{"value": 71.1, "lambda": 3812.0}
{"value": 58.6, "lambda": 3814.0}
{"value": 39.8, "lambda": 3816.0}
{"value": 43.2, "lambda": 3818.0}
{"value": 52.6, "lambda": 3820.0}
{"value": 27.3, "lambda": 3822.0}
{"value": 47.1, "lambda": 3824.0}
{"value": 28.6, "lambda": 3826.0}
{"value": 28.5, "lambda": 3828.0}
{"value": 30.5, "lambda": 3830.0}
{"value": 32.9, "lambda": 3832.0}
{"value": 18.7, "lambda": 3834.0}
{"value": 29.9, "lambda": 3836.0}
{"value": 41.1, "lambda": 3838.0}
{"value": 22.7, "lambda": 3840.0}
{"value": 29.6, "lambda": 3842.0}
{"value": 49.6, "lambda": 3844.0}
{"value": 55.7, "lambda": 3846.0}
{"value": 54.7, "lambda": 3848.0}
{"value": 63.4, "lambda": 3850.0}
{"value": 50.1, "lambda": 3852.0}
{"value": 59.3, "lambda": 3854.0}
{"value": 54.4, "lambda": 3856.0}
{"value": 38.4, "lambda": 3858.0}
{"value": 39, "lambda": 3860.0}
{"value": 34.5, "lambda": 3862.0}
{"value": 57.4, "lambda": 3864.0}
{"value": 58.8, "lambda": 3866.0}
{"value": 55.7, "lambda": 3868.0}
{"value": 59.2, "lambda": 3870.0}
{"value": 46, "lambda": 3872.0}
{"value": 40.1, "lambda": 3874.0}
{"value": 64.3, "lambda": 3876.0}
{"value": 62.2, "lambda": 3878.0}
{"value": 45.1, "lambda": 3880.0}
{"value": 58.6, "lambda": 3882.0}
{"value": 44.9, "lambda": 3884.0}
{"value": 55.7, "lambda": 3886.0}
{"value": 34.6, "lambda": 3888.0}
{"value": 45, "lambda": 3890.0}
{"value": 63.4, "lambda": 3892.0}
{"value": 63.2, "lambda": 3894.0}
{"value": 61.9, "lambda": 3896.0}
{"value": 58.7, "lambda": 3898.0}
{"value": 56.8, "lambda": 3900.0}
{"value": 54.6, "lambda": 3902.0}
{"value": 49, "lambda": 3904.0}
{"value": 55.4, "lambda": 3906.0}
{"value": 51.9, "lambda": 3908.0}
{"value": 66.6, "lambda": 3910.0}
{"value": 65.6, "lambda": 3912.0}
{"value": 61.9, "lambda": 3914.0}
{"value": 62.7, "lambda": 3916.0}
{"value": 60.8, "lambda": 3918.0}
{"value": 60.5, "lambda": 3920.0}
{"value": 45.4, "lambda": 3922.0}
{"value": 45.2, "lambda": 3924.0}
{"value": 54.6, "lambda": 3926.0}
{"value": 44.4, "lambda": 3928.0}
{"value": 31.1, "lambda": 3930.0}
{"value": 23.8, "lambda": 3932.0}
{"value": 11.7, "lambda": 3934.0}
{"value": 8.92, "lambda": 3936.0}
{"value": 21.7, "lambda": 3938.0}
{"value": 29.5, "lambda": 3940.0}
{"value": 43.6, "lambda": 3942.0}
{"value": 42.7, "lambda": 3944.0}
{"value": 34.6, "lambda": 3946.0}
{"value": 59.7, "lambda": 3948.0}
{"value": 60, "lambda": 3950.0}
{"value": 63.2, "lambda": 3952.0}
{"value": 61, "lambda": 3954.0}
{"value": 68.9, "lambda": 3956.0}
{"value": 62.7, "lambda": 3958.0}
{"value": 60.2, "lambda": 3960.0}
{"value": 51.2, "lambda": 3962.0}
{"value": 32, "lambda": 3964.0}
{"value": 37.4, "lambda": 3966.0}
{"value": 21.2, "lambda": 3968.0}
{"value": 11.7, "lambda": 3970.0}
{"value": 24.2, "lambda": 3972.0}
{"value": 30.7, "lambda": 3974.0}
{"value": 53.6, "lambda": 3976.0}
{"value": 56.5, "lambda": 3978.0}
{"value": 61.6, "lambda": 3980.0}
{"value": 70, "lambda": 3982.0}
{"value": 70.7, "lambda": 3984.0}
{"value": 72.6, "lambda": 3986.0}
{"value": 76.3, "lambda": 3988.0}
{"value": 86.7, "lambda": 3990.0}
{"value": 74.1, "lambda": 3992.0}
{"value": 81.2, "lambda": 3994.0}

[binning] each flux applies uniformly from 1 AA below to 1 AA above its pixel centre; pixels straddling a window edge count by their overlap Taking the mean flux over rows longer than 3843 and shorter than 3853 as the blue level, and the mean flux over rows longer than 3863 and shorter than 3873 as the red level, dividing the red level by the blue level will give 1.0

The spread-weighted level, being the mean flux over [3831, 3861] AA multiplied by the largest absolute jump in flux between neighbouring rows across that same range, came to 853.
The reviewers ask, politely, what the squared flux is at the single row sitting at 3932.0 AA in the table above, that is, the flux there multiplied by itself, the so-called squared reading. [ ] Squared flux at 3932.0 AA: 566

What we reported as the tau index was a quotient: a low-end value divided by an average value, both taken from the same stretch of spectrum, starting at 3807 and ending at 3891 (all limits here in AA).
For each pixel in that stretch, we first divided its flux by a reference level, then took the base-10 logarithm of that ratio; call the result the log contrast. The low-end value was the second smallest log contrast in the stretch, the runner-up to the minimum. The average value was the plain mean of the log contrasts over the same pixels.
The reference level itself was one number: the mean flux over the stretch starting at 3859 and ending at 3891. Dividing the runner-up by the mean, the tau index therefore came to 6.6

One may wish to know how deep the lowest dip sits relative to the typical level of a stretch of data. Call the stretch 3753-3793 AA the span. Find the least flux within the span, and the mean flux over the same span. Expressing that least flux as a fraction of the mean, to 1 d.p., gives 0.6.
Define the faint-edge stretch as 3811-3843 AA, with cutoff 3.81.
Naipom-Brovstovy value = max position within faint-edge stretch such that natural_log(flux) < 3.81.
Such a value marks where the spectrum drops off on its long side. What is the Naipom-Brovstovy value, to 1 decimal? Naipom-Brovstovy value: 3842.0 AA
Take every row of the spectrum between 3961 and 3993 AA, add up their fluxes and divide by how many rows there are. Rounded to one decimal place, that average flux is 51.9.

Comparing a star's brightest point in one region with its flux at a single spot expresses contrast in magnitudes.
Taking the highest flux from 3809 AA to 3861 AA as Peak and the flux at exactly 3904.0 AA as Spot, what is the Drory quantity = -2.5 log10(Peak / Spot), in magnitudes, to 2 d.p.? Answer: -0.40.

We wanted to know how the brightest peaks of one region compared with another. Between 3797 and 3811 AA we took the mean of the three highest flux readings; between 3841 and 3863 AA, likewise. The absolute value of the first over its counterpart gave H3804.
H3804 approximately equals 1.17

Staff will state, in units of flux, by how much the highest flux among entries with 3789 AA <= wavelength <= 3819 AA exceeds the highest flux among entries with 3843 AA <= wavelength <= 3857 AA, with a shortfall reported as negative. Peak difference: 12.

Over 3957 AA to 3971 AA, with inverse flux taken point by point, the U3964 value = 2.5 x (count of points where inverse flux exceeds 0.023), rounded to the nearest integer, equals 10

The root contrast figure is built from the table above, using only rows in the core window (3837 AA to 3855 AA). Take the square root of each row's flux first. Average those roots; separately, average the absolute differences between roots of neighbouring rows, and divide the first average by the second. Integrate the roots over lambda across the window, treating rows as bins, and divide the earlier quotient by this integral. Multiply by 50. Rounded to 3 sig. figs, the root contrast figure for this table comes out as 3.43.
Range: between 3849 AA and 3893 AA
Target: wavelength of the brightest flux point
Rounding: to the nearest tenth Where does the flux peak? 3876.0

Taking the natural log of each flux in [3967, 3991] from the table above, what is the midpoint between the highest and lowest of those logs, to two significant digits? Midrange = 3.5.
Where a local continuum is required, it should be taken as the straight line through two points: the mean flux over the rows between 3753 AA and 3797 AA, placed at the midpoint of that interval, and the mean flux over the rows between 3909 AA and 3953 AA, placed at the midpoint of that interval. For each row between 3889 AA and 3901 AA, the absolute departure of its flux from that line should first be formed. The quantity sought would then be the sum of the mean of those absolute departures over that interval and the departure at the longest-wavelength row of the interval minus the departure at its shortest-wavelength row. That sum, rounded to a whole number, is 14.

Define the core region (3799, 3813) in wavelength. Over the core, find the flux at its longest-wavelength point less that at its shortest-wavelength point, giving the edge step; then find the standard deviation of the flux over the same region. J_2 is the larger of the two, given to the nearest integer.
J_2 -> 31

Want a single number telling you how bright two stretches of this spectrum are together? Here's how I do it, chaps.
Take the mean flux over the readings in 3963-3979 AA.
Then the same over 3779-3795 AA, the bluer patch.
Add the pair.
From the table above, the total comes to 102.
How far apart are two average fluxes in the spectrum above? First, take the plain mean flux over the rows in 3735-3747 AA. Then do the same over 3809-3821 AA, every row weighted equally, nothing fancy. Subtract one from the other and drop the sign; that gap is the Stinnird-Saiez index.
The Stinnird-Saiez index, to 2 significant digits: 16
